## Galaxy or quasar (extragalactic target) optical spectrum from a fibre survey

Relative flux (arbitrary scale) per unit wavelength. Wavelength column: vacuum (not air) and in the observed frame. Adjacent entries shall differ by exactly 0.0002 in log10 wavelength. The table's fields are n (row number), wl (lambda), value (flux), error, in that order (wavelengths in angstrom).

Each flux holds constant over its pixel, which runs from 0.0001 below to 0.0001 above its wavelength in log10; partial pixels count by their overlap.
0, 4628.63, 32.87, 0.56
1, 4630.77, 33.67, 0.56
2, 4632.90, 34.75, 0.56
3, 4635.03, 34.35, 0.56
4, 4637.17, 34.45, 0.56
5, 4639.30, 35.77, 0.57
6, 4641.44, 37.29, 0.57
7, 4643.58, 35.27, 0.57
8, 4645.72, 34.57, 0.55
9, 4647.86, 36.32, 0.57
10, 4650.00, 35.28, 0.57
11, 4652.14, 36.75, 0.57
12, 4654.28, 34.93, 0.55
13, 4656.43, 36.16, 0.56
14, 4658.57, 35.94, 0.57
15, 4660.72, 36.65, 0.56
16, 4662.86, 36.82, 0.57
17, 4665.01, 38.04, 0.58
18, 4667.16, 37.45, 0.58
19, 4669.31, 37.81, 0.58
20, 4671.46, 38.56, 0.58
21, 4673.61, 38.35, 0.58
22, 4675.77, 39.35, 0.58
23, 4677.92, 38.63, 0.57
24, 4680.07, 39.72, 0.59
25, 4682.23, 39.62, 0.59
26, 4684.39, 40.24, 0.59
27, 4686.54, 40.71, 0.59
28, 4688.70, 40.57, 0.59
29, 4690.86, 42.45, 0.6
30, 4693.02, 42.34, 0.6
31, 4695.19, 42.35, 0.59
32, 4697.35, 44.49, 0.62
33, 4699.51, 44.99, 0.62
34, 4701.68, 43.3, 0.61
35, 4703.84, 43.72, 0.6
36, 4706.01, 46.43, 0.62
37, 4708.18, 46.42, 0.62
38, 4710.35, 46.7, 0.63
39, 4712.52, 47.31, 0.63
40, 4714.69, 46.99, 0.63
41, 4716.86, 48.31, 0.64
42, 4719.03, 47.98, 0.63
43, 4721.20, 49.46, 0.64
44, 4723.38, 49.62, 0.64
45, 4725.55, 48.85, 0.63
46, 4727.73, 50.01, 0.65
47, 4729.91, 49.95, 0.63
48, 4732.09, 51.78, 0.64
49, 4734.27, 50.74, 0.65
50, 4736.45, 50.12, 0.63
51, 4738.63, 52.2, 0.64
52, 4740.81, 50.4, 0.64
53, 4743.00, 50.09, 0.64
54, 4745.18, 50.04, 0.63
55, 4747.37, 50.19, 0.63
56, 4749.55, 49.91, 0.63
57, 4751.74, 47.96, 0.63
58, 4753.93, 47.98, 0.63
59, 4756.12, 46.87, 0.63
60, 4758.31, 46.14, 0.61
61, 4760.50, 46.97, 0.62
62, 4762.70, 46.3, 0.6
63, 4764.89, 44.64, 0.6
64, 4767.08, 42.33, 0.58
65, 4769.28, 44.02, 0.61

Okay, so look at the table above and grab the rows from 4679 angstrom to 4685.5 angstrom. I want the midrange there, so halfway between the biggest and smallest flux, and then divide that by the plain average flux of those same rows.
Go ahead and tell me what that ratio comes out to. 1.00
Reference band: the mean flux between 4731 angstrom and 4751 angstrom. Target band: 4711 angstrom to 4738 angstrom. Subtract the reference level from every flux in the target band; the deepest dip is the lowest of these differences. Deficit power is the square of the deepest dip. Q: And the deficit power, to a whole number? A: 13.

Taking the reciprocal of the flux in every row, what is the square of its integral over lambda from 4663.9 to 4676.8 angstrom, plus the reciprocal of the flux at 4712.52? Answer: 0.135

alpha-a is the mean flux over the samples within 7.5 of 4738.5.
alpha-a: 51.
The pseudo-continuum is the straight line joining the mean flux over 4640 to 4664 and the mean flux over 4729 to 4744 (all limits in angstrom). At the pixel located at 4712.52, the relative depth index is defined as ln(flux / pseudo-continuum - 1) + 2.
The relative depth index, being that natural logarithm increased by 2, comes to -2.1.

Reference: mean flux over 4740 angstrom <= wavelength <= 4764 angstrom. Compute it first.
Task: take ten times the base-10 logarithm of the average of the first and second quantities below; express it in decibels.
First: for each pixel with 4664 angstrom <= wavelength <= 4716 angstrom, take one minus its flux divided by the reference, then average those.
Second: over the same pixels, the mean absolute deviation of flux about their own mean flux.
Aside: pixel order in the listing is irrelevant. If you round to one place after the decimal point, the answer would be 1.7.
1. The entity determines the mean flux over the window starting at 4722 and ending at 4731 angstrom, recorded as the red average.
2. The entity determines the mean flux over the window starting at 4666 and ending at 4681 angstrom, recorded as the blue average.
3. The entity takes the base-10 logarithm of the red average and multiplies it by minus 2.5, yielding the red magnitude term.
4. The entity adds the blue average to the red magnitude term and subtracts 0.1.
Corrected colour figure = 34.2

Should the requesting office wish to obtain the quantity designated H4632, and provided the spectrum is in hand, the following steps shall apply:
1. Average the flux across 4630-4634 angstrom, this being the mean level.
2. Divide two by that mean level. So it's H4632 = 0.058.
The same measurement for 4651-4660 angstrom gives 0.056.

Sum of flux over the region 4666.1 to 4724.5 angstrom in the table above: 1164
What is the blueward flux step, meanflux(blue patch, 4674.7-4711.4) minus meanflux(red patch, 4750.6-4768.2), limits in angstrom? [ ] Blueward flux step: -4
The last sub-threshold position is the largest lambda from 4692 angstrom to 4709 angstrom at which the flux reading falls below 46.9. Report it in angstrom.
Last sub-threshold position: 4708.18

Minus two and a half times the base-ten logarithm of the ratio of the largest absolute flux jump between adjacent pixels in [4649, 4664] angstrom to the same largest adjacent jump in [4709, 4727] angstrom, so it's -0.2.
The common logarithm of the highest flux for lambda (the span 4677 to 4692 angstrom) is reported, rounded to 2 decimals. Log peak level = 1.63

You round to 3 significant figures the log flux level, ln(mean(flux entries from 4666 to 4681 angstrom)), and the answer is 3.65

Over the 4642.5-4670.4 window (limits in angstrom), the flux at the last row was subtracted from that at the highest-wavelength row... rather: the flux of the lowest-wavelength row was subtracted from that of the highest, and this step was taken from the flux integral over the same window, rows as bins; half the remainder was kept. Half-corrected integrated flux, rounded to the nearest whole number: 505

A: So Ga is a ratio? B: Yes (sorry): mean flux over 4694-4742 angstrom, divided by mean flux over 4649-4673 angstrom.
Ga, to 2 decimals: 1.30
